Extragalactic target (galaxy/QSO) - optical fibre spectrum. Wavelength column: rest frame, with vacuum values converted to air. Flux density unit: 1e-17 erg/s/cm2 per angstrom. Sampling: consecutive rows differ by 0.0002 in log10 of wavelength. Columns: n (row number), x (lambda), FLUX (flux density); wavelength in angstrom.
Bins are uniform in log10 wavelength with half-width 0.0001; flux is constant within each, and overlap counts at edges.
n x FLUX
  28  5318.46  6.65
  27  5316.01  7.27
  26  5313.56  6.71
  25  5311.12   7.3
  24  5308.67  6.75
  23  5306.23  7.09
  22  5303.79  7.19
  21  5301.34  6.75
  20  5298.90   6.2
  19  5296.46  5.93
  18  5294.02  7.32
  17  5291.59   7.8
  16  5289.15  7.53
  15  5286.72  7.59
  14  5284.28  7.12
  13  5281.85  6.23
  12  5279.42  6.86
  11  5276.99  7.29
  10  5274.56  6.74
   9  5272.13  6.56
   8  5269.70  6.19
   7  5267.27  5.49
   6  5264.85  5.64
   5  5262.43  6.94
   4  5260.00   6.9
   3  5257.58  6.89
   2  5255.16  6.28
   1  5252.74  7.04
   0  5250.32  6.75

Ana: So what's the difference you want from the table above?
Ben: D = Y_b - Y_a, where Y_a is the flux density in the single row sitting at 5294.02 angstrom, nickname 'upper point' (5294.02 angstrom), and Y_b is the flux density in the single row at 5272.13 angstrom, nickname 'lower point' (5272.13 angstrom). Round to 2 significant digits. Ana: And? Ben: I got -0.76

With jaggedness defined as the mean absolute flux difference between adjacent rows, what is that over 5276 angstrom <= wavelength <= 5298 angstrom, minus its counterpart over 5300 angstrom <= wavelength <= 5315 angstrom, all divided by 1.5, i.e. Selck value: 0.12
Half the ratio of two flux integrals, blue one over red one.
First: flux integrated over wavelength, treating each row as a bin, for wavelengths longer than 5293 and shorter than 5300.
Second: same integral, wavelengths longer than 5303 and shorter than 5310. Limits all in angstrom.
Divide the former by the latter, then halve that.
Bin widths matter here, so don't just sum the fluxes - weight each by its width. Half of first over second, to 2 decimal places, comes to 0.46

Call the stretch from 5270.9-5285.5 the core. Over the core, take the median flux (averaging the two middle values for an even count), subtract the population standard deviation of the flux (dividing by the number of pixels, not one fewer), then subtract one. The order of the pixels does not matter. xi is 5.5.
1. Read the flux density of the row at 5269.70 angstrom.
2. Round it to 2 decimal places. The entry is 6.19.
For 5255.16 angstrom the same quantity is 6.28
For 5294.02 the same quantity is 7.32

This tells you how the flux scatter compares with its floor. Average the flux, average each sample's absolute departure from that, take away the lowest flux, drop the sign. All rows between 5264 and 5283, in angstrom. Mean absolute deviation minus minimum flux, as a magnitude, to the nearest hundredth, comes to 5.00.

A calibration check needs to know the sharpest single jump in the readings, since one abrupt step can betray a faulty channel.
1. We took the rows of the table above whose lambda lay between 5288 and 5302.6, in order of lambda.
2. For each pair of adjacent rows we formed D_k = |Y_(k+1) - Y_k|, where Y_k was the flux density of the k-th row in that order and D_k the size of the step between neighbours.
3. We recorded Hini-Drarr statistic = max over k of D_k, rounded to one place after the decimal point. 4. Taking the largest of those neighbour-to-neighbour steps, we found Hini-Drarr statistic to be 1.4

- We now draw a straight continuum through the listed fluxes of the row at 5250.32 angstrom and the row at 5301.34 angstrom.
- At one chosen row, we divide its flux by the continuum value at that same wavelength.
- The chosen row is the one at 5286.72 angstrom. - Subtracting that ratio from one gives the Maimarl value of -0.12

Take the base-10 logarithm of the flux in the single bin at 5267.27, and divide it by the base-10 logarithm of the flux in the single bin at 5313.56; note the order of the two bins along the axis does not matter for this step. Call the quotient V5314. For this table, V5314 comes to 0.89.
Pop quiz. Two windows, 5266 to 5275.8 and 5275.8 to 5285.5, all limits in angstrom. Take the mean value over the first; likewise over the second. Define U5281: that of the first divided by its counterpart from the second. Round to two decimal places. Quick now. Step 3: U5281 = 0.91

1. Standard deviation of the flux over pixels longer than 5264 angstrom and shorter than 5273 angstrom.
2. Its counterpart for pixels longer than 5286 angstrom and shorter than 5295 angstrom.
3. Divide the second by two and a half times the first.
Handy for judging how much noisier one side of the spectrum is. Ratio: 0.2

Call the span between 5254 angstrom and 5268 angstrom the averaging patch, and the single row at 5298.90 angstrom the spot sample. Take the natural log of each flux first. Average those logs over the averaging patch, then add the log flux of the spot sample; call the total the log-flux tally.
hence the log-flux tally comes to 3.67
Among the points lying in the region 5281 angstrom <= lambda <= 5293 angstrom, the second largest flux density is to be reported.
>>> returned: 7.59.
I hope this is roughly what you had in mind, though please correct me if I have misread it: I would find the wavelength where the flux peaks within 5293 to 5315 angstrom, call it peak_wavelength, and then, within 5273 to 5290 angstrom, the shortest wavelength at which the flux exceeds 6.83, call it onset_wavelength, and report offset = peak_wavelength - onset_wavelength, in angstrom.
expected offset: 17.0 angstrom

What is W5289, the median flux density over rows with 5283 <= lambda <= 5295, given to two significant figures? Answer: 7.5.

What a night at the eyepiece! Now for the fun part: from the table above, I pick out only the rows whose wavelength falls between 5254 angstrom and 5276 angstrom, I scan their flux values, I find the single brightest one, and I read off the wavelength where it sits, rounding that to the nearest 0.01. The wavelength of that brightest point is 5262.43 angstrom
